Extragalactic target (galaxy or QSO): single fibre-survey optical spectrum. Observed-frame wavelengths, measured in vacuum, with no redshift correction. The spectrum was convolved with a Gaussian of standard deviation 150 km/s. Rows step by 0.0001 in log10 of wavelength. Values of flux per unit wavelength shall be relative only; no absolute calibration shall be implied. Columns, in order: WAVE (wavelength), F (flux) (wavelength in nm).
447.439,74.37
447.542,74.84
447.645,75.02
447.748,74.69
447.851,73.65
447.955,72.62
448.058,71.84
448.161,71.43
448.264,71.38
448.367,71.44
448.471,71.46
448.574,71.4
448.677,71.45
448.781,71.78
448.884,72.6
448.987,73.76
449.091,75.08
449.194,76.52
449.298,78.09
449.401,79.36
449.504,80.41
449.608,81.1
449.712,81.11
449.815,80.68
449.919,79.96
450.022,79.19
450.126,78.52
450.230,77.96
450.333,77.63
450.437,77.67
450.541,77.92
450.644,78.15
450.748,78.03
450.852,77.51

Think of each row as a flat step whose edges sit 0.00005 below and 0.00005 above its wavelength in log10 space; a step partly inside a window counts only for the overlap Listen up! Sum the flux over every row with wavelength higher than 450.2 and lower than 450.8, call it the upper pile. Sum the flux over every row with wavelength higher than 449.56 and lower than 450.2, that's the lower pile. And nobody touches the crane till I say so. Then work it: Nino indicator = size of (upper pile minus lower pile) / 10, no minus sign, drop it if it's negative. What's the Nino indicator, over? 1.3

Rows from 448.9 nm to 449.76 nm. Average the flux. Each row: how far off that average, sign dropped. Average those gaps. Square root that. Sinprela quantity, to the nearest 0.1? 1.5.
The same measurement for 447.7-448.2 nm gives 1.0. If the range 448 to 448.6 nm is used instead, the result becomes 0.3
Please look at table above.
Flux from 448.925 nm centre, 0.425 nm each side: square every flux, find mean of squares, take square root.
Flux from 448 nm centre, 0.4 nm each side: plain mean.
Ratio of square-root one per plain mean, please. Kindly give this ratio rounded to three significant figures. 1.02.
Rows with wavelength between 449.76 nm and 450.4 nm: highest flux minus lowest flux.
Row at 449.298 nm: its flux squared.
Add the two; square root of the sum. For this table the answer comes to 78.1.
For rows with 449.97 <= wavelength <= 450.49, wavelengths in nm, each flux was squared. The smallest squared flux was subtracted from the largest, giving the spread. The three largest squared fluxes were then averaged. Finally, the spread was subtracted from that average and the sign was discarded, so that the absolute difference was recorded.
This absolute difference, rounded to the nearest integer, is 5927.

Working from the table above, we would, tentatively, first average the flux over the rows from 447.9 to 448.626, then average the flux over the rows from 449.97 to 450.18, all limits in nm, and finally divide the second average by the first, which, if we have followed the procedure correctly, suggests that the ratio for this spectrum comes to 1.10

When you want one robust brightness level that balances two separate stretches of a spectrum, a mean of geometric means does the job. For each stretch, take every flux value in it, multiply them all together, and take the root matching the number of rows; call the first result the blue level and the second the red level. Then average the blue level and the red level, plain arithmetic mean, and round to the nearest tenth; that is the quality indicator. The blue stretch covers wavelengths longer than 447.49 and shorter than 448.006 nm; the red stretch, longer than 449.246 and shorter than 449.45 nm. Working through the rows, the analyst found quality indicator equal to 76.4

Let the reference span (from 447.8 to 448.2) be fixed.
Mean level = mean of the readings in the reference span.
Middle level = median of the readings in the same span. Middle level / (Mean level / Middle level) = 72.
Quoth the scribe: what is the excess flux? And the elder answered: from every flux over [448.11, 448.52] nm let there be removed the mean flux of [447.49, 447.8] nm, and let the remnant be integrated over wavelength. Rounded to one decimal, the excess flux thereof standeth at -1.4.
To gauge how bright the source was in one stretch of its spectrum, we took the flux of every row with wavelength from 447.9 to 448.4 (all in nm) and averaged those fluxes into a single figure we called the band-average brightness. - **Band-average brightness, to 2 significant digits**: 72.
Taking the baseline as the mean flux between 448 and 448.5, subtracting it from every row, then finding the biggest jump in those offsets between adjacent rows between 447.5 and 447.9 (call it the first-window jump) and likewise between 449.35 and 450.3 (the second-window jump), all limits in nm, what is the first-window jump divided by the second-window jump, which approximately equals 0.99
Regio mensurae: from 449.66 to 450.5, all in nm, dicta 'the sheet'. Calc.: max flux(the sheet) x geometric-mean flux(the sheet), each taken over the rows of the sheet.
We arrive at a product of 6414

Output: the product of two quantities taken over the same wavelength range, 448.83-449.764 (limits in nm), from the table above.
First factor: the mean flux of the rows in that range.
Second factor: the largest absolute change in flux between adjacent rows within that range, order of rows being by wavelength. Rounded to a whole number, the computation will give 122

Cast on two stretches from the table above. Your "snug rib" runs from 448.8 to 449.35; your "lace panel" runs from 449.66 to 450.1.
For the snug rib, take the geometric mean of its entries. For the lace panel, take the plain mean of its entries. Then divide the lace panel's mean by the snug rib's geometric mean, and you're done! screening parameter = 1.07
